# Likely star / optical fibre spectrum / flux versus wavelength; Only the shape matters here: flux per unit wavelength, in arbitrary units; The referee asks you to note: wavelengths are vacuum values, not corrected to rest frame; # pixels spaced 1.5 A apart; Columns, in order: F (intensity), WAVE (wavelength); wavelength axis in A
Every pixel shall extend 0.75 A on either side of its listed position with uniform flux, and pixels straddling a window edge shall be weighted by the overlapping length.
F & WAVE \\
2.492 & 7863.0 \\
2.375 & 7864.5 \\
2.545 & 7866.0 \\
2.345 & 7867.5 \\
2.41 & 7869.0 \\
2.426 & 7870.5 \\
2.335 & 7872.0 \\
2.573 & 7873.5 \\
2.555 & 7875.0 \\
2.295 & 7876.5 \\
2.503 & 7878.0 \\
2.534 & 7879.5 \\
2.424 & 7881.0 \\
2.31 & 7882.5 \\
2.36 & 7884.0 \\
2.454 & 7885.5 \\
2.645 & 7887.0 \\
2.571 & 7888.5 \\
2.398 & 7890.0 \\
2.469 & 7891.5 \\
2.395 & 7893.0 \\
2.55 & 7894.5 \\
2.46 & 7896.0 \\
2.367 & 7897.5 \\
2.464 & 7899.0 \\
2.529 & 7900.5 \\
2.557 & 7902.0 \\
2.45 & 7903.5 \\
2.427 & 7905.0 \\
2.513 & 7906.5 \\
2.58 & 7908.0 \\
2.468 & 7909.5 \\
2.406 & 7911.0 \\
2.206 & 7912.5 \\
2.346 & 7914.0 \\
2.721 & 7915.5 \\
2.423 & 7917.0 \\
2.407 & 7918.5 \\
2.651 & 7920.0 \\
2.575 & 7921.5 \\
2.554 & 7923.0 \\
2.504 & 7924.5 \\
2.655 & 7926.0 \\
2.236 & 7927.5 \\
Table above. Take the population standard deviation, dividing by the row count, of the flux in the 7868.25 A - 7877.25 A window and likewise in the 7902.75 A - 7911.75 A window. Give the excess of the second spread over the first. -0.05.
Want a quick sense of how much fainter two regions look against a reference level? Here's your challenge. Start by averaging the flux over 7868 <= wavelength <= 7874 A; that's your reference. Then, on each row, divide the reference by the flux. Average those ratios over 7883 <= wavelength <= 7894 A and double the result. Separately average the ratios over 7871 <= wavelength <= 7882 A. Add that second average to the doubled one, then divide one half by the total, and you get 0.169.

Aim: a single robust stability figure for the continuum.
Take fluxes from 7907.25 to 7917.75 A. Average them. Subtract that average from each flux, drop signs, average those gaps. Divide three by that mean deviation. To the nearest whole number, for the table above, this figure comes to 25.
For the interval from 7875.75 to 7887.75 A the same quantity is 32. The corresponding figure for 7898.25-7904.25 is 70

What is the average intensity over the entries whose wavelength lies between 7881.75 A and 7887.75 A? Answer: 2.44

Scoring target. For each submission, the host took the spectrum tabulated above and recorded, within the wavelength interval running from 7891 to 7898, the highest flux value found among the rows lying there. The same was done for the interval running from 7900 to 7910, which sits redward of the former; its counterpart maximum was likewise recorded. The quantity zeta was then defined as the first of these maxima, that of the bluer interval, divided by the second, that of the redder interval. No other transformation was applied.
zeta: 0.99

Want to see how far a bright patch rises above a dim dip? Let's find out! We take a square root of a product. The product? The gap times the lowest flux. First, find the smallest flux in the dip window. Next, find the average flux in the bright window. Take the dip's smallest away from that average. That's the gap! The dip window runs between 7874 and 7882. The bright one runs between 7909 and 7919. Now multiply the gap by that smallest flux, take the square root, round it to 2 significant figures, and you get 0.55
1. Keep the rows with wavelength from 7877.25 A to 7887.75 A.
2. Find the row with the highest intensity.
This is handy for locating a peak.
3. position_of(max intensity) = 7887.0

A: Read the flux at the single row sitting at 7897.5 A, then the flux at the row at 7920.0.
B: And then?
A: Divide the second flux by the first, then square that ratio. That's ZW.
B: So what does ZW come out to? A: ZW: 1.25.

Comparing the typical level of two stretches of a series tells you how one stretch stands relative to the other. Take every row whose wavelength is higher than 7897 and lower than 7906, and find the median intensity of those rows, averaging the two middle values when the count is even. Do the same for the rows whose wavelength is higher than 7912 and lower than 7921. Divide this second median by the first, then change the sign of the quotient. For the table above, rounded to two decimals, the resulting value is -0.98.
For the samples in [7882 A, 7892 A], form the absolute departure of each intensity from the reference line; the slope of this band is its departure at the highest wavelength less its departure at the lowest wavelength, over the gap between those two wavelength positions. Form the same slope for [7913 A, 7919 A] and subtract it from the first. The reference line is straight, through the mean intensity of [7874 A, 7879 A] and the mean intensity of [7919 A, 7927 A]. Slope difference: 0.00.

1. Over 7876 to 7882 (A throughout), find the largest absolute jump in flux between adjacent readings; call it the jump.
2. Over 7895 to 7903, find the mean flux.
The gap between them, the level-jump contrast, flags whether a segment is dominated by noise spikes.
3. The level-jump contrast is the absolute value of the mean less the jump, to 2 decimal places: 2.27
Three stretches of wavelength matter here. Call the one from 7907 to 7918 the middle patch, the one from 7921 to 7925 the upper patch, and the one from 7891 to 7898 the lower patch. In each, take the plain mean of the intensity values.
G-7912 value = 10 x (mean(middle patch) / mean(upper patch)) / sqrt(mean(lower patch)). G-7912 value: 6.15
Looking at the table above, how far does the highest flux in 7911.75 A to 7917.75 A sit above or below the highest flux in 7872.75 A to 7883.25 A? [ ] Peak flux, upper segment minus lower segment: 0.15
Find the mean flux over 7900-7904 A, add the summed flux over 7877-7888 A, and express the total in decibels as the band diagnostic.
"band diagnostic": 13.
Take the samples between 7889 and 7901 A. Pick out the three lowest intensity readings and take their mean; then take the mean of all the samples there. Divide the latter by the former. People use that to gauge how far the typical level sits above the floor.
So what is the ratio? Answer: 1.03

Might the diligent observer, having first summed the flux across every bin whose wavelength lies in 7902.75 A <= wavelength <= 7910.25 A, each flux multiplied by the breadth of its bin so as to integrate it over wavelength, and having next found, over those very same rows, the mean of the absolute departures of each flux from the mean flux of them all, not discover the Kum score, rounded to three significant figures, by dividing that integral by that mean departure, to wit 396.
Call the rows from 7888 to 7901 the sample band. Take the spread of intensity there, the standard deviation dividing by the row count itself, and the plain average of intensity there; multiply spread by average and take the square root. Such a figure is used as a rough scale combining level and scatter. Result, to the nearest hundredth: 0.41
